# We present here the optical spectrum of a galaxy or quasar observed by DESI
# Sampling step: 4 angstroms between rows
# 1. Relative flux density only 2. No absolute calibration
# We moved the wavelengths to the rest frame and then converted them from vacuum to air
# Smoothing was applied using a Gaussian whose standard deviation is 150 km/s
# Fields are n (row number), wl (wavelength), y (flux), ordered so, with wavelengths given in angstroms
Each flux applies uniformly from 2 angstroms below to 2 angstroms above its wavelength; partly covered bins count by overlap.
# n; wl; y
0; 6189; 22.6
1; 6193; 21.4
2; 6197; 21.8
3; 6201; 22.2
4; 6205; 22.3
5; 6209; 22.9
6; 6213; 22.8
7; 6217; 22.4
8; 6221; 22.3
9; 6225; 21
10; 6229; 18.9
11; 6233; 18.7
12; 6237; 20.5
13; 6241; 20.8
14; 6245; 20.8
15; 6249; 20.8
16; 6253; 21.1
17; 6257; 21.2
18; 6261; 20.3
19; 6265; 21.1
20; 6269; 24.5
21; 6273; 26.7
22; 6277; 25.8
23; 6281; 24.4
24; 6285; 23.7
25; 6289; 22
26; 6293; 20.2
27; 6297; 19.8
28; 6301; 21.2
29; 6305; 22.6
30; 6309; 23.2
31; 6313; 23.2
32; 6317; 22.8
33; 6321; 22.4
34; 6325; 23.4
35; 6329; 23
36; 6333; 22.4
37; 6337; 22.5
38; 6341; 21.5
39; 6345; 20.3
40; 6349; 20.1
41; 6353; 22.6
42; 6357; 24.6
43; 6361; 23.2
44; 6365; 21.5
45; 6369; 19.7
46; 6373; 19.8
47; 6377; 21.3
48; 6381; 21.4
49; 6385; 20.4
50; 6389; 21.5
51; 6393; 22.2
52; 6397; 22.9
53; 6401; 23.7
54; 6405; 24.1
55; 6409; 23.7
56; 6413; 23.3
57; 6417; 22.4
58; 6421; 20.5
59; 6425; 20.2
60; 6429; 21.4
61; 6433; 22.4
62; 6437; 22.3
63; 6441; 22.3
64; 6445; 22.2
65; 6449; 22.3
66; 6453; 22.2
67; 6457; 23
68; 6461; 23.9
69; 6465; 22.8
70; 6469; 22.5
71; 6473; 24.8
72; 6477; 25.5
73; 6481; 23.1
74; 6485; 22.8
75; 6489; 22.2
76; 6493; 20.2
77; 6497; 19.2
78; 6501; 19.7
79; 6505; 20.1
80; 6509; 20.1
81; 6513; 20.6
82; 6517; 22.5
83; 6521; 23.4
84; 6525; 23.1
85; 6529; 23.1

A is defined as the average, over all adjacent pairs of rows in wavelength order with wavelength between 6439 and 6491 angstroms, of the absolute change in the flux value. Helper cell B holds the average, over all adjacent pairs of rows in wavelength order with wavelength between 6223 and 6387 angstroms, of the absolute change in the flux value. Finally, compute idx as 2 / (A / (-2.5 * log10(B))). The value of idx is 0.0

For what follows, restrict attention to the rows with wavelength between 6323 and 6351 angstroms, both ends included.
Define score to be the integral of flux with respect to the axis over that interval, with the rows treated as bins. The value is 613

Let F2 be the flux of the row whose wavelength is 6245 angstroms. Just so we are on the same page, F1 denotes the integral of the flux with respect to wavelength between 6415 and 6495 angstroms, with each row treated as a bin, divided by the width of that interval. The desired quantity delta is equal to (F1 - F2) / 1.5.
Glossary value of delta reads 1.1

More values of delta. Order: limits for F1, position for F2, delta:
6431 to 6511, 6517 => -0.2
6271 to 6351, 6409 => -0.8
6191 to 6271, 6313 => -1.2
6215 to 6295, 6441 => -0.3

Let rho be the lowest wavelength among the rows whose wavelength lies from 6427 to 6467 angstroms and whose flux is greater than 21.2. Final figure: 6429 angstroms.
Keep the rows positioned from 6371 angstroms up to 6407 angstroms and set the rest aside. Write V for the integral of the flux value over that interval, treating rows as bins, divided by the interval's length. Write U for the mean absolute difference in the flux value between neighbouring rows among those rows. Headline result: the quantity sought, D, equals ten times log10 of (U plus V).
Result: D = 13.6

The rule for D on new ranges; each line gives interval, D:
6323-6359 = 13.7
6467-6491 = 13.9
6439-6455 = 13.5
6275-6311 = 13.8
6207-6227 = 13.6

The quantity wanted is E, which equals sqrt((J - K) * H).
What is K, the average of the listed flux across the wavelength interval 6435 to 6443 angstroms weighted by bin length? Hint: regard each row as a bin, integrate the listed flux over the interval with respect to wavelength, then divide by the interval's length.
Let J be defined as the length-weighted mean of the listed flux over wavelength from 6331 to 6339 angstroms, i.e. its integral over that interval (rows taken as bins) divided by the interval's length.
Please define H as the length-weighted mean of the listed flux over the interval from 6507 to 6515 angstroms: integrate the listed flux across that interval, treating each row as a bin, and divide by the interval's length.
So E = 2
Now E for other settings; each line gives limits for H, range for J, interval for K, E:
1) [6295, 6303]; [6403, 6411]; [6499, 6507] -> 9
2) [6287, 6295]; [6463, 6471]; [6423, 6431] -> 6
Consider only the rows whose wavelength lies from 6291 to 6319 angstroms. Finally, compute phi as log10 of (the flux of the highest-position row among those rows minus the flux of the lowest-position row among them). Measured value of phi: 0.41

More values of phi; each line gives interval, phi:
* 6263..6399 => 0.26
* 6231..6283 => 0.76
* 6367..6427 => -0.30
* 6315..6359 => 0.26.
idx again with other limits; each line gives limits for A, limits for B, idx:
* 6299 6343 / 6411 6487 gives 0.8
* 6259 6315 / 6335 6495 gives 0.1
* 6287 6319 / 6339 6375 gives -0.8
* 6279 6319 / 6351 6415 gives 0.1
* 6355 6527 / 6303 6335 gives 1.9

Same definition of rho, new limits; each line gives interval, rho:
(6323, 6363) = 6325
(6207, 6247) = 6209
